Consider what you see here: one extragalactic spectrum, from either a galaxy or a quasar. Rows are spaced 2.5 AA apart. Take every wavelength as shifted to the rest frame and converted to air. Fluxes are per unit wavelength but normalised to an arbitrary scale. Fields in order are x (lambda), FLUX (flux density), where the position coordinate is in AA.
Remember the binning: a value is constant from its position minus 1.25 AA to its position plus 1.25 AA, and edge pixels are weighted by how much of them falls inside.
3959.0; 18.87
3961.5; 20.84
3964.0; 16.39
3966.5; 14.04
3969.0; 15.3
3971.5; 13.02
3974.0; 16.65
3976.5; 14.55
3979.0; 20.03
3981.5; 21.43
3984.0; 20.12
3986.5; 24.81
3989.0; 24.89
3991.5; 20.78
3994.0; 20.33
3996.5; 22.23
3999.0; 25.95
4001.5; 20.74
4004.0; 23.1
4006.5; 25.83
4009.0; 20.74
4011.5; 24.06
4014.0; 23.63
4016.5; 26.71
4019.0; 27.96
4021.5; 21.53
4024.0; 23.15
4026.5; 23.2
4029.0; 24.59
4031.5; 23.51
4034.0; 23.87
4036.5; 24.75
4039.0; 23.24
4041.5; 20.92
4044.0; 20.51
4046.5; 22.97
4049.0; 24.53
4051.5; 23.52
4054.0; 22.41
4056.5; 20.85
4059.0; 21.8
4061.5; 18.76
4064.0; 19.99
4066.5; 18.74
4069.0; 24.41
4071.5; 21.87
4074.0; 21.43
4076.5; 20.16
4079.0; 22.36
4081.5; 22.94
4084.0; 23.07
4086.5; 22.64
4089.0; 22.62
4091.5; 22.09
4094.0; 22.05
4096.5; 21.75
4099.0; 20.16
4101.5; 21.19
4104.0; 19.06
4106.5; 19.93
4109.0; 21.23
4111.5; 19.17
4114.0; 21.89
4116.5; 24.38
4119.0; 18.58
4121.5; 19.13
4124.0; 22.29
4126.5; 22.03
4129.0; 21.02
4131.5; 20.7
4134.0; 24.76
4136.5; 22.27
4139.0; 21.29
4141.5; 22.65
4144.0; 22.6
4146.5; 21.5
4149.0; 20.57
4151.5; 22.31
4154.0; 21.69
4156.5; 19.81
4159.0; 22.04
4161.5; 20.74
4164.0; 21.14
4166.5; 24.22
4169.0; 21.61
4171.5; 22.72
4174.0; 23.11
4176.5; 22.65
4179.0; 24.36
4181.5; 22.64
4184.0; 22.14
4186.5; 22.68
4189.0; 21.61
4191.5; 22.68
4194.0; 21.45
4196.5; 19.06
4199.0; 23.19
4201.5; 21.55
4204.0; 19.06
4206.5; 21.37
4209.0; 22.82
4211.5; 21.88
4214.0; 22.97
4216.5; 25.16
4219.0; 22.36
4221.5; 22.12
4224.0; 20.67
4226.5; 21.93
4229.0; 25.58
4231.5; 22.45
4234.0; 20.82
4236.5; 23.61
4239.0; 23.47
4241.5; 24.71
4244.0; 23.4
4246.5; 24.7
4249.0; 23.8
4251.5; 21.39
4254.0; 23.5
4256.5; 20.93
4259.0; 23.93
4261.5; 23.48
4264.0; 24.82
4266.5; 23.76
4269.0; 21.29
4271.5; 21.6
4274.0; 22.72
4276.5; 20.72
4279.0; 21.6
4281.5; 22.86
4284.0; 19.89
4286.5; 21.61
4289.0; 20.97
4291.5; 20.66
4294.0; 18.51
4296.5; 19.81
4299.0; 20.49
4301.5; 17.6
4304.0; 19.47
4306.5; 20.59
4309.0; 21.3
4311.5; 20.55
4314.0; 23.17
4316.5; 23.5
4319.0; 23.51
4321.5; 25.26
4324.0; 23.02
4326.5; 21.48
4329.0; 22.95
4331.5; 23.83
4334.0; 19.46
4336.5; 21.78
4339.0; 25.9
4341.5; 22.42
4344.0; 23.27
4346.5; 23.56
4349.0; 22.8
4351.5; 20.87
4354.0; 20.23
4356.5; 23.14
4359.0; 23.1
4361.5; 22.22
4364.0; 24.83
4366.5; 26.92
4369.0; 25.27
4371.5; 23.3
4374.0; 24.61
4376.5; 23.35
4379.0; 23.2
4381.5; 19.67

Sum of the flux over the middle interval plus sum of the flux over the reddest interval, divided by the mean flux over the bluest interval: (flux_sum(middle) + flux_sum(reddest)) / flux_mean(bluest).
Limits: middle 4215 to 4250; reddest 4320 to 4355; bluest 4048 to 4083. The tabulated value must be 29.6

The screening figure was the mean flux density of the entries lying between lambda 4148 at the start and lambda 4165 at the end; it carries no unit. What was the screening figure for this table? 21.2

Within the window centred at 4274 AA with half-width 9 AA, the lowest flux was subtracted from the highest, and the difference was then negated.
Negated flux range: -3.0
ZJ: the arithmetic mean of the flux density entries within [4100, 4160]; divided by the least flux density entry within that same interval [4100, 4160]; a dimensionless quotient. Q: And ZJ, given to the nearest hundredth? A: 1.15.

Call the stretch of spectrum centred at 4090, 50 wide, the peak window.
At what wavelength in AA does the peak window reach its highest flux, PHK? 4069.0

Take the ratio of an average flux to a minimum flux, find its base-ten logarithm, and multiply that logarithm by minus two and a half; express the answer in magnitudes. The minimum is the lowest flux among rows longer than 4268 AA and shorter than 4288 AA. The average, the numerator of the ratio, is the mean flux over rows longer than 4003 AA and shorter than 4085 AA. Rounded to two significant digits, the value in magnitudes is -0.15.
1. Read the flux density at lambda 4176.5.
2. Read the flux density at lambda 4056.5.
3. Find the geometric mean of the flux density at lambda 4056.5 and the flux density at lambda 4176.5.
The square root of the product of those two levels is 21.7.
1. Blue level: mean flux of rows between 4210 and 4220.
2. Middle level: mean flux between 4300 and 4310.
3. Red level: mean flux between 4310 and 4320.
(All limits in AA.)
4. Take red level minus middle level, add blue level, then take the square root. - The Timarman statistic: 5.10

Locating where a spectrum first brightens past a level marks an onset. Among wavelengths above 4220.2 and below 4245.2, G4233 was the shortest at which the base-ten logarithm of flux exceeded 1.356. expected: 4229.0 AA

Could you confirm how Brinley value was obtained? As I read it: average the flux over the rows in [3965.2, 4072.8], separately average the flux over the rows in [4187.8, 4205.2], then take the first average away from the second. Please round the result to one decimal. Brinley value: -0.5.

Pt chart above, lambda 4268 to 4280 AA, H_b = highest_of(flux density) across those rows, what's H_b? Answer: 22.72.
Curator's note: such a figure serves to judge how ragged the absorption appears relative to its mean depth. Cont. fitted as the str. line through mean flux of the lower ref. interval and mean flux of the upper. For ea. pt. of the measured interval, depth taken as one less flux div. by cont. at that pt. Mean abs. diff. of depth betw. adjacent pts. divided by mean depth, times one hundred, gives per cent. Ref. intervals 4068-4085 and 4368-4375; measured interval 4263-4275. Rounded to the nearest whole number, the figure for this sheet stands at 149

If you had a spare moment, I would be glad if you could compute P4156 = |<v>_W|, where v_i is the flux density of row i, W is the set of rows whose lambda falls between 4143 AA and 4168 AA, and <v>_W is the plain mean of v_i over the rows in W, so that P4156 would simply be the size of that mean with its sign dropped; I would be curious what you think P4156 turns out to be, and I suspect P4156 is 21.7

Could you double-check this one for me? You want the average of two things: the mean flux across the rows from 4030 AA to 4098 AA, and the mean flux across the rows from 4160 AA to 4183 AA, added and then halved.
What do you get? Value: 22.4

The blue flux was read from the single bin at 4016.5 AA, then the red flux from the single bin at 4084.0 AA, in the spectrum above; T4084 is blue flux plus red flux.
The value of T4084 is 49.8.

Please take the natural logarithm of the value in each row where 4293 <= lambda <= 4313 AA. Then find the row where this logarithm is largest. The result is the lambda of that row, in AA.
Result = 4309.0 AA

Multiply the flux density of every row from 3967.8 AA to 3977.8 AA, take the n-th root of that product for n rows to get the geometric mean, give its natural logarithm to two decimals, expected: 2.70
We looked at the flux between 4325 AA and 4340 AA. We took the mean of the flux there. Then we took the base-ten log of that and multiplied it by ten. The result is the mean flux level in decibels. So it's 13.53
